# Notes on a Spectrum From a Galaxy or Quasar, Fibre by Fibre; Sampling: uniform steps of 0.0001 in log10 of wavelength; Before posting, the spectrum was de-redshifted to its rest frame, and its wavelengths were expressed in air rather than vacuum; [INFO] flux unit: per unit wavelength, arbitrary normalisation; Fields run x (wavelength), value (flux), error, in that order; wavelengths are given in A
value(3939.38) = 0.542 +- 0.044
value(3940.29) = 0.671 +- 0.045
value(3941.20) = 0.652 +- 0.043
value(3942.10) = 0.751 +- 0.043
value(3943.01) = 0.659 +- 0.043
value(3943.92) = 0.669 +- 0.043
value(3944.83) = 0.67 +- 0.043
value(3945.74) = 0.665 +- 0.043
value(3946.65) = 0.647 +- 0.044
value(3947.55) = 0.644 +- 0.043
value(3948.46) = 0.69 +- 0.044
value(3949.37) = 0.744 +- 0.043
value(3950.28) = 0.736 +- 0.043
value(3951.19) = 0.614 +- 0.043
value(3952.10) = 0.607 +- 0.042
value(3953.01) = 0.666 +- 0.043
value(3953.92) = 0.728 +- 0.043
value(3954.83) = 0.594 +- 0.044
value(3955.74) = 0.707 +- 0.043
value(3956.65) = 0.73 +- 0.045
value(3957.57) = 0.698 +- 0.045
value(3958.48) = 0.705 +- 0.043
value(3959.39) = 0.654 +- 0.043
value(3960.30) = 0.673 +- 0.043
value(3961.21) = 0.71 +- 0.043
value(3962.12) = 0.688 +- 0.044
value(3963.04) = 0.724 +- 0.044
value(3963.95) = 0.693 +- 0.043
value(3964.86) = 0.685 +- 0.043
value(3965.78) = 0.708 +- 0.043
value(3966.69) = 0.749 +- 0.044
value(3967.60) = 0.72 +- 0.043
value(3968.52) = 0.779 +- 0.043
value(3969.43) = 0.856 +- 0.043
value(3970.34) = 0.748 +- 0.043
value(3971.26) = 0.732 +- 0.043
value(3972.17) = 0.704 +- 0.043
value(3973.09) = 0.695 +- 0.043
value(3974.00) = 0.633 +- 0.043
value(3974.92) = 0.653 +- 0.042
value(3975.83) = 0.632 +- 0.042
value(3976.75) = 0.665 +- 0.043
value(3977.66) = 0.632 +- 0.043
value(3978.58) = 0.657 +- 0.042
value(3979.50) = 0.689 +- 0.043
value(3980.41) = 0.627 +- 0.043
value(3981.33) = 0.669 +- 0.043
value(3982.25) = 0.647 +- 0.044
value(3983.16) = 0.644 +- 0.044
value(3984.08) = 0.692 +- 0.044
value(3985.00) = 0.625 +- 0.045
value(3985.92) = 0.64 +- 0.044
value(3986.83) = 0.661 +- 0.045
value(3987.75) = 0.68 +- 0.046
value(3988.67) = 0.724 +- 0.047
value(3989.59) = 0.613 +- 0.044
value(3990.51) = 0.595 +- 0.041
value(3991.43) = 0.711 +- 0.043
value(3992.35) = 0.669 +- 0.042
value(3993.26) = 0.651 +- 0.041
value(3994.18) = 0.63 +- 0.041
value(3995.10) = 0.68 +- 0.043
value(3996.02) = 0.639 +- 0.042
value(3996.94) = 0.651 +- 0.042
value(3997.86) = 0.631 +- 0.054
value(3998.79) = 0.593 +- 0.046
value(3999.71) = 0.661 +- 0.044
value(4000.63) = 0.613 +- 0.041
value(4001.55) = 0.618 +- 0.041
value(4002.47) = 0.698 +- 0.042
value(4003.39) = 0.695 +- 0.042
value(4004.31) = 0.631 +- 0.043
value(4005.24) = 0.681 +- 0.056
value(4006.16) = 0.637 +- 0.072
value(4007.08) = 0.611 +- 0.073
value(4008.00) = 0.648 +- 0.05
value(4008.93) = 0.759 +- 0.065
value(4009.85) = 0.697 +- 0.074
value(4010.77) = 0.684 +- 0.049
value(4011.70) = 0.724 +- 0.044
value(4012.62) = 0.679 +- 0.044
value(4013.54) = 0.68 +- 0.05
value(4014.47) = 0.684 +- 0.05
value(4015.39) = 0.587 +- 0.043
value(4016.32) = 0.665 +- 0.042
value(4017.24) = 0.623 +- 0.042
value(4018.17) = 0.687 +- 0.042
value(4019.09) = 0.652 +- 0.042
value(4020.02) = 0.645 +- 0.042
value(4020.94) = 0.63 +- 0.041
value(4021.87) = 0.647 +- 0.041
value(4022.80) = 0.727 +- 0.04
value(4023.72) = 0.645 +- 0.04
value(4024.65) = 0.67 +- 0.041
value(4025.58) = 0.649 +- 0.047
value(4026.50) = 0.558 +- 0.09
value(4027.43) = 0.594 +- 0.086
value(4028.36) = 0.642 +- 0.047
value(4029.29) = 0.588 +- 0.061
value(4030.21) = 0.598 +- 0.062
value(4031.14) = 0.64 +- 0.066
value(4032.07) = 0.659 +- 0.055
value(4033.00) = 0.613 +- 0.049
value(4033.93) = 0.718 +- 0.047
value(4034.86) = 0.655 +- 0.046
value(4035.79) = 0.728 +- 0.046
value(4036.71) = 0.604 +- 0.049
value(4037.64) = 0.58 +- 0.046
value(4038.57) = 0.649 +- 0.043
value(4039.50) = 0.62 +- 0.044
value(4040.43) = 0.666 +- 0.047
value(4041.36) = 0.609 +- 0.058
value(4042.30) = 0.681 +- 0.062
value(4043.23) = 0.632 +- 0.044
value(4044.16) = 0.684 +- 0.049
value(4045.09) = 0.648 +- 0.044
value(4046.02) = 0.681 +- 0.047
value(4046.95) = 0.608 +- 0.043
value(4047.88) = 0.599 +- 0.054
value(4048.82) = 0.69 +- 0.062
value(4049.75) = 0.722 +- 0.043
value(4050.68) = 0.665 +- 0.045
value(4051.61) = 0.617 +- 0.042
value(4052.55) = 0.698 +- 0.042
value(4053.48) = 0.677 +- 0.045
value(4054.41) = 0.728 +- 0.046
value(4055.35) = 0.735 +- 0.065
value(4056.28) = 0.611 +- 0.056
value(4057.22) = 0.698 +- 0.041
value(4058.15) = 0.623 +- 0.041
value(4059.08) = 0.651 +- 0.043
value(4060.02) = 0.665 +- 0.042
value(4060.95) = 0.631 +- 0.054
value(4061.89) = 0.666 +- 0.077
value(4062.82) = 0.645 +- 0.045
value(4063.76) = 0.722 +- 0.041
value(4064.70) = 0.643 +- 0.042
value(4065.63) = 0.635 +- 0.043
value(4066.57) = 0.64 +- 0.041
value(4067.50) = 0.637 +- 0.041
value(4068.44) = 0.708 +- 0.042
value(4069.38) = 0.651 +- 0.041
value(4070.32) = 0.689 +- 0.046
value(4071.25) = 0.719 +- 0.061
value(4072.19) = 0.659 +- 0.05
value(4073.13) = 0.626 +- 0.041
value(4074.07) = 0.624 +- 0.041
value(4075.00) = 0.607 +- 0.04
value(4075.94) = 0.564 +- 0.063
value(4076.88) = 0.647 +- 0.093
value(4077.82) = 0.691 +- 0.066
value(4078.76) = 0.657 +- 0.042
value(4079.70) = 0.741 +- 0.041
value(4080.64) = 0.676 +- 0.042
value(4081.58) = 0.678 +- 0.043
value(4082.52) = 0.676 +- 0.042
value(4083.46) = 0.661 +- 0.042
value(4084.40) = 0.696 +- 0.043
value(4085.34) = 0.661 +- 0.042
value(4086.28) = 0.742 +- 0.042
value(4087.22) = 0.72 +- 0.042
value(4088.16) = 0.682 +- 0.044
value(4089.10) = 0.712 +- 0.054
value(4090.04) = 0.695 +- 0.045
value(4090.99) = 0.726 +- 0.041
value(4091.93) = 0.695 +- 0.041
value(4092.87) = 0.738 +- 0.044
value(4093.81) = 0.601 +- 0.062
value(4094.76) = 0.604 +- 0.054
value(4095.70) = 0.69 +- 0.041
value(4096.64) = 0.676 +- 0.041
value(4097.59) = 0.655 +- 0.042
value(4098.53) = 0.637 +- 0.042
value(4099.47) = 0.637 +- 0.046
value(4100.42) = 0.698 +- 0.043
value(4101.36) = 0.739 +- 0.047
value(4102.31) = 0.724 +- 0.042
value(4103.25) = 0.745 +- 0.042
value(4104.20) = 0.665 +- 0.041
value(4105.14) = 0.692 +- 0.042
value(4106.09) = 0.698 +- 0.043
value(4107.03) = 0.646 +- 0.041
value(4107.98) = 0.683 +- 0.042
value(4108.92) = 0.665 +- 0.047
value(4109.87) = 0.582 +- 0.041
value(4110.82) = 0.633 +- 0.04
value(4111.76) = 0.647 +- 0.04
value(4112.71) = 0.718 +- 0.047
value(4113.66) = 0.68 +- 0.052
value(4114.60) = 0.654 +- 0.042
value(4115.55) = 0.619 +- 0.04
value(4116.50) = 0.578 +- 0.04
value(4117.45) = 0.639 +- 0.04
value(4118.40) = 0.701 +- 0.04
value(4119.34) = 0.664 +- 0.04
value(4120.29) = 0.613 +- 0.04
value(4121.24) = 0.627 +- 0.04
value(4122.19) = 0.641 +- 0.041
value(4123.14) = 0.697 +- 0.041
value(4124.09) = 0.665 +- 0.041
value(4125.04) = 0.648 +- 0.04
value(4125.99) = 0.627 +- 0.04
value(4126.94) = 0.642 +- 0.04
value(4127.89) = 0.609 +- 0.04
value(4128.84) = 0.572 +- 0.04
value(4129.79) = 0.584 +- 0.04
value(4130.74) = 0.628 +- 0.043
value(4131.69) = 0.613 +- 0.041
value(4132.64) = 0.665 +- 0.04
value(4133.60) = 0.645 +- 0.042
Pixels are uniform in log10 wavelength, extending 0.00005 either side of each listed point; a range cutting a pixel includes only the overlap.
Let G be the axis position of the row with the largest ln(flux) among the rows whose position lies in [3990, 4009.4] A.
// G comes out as 4008.93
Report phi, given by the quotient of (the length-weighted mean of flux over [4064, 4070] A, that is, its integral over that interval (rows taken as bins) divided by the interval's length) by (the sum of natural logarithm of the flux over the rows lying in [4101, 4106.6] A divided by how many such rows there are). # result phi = -1.91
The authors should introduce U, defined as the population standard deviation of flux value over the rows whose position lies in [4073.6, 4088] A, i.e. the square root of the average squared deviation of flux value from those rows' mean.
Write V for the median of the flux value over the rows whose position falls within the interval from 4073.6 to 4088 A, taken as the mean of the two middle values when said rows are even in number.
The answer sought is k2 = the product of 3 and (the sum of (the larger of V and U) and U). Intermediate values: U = 0.0463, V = 0.676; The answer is 2.17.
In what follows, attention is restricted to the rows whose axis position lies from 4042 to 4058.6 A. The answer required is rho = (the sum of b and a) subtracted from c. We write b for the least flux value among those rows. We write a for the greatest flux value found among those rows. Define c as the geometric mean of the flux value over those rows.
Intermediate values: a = 0.735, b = 0.599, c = 0.665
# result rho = -0.669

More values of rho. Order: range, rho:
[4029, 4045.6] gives -0.666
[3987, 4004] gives -0.665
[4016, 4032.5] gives -0.646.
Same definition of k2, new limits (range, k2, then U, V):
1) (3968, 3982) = 2.19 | 0.0623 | 0.669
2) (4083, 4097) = 2.21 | 0.0407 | 0.695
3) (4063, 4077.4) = 2.05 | 0.0416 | 0.643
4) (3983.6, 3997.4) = 2.06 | 0.0347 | 0.651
